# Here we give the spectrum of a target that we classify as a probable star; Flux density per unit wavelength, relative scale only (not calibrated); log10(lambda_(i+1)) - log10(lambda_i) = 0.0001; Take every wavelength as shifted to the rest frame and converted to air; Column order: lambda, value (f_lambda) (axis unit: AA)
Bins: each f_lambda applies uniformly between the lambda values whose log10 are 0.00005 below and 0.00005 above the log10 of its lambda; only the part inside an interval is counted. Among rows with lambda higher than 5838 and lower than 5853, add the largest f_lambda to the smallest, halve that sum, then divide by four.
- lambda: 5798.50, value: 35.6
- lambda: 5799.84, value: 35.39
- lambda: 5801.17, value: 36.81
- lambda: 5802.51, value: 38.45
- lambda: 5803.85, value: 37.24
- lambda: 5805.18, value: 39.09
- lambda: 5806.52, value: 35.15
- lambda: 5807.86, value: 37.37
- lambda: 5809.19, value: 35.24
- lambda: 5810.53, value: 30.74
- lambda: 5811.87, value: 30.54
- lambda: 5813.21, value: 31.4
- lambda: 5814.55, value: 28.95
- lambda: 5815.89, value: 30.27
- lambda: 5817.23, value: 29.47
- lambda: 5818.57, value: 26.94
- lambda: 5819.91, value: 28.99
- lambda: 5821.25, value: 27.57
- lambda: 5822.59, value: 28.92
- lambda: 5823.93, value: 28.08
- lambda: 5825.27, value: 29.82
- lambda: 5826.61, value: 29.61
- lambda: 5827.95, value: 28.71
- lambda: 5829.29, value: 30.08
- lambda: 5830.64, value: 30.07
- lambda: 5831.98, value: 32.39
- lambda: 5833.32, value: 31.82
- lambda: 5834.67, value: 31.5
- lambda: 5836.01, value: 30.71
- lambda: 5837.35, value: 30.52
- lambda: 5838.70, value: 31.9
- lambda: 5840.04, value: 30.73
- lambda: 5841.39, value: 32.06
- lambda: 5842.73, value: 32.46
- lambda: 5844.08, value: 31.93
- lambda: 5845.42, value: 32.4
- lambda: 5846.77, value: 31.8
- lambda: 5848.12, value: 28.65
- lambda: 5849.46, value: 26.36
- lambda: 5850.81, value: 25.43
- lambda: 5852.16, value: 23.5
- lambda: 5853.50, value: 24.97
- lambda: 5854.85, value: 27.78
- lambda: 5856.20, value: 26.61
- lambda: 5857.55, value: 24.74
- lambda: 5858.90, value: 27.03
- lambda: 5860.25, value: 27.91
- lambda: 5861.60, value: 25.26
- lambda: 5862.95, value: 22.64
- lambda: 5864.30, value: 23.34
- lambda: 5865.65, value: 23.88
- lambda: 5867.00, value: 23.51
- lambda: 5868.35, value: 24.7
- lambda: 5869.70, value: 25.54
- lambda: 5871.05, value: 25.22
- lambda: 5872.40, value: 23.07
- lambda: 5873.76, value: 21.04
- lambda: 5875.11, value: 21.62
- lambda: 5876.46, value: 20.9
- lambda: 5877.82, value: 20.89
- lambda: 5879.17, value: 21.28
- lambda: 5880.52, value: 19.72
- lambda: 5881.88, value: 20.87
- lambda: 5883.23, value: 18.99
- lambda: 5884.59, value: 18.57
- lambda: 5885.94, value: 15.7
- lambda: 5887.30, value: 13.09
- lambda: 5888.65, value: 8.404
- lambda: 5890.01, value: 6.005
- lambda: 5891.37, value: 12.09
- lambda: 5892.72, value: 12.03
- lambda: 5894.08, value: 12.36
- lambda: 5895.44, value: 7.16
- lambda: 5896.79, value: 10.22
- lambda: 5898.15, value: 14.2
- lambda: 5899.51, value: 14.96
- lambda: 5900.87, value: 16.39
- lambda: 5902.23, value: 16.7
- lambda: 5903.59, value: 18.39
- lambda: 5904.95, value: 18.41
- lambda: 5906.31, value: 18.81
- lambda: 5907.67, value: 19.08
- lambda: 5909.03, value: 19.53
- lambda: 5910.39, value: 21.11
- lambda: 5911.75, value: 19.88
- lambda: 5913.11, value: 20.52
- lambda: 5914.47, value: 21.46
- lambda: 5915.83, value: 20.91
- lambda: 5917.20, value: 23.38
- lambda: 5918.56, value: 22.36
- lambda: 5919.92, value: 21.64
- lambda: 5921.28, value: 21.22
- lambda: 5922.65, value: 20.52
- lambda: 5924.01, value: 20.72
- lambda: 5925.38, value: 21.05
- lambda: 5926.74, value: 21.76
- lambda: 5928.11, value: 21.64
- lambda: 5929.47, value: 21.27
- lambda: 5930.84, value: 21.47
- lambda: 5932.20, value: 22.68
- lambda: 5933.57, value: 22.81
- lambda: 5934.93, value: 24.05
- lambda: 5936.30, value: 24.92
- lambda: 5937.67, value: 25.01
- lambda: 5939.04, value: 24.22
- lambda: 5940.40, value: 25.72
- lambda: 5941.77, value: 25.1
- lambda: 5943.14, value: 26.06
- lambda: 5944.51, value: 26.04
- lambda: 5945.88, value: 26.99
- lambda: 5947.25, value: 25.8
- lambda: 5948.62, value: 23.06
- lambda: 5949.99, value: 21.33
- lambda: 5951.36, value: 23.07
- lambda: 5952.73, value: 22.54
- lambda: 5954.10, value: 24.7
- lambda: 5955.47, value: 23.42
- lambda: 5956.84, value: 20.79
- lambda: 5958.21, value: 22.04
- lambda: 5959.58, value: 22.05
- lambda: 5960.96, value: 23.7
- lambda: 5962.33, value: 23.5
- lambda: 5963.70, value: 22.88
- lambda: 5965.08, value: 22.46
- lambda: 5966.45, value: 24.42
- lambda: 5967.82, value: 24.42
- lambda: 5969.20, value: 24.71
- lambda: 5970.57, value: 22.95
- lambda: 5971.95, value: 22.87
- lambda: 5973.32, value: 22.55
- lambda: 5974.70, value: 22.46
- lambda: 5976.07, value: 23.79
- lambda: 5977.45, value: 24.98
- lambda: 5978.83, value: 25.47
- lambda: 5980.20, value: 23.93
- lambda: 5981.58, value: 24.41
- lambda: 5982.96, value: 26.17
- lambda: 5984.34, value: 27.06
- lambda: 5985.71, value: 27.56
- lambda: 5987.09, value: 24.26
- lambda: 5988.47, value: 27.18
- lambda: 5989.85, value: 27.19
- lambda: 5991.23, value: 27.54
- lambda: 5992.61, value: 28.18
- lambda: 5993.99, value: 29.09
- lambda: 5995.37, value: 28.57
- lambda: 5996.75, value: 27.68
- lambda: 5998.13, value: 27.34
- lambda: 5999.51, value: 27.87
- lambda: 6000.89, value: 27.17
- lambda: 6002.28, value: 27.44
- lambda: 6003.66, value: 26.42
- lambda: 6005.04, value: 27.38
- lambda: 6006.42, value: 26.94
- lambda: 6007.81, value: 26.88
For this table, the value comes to 7.0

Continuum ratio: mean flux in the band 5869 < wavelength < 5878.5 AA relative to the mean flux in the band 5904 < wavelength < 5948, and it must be 1.0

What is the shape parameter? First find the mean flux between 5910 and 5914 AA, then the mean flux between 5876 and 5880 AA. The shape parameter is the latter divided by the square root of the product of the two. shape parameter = 1.01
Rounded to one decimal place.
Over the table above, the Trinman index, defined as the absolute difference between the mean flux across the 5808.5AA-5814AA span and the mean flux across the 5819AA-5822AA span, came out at 3.7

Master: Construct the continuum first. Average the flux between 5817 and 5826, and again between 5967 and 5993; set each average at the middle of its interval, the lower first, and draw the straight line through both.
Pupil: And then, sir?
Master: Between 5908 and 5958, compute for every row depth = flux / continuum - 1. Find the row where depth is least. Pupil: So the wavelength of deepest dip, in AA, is 5909.03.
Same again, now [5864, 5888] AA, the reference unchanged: 5887.30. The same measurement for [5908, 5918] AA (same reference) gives 5909.03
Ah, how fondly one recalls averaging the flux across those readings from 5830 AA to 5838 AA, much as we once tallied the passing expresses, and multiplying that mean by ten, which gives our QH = 312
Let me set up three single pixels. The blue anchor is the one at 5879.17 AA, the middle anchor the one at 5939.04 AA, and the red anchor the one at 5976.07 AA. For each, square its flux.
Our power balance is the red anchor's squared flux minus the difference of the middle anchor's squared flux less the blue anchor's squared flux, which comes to 432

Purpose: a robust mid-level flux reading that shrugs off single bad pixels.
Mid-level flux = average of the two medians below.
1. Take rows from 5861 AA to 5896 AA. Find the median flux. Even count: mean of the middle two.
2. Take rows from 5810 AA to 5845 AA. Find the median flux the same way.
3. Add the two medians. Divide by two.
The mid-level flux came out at 25.6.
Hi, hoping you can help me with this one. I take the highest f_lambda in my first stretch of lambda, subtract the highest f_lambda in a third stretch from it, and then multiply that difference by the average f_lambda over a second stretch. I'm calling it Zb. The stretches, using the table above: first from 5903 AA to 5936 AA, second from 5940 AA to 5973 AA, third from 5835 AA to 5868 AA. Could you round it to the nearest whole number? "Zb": -200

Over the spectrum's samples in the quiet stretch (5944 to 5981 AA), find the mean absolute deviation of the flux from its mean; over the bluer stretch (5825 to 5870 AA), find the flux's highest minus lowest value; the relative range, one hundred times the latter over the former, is 835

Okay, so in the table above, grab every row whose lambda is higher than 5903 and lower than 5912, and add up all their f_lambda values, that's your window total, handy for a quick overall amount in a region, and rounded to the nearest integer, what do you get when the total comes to 135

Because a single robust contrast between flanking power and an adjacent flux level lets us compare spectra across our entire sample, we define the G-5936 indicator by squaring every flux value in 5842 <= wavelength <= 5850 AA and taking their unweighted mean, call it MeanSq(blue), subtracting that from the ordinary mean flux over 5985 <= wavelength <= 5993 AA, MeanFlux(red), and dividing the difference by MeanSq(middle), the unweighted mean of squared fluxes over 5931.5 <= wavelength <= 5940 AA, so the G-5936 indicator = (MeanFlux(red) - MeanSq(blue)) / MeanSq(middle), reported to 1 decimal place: -1.6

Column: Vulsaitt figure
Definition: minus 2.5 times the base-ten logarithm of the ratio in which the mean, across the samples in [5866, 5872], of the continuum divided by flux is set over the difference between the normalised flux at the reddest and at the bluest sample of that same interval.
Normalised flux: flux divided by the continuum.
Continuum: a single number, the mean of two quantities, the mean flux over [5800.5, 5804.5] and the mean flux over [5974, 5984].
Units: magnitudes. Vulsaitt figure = -3.4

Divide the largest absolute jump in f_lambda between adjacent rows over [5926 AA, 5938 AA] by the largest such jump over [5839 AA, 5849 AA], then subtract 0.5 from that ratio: -0.11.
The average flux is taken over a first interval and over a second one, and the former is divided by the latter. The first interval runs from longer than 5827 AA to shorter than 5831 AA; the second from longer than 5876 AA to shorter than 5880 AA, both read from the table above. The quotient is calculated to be 1.41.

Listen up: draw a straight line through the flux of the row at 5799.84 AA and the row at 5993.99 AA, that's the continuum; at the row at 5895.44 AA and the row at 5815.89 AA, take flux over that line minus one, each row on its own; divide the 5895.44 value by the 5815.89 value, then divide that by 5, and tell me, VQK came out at 1.18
